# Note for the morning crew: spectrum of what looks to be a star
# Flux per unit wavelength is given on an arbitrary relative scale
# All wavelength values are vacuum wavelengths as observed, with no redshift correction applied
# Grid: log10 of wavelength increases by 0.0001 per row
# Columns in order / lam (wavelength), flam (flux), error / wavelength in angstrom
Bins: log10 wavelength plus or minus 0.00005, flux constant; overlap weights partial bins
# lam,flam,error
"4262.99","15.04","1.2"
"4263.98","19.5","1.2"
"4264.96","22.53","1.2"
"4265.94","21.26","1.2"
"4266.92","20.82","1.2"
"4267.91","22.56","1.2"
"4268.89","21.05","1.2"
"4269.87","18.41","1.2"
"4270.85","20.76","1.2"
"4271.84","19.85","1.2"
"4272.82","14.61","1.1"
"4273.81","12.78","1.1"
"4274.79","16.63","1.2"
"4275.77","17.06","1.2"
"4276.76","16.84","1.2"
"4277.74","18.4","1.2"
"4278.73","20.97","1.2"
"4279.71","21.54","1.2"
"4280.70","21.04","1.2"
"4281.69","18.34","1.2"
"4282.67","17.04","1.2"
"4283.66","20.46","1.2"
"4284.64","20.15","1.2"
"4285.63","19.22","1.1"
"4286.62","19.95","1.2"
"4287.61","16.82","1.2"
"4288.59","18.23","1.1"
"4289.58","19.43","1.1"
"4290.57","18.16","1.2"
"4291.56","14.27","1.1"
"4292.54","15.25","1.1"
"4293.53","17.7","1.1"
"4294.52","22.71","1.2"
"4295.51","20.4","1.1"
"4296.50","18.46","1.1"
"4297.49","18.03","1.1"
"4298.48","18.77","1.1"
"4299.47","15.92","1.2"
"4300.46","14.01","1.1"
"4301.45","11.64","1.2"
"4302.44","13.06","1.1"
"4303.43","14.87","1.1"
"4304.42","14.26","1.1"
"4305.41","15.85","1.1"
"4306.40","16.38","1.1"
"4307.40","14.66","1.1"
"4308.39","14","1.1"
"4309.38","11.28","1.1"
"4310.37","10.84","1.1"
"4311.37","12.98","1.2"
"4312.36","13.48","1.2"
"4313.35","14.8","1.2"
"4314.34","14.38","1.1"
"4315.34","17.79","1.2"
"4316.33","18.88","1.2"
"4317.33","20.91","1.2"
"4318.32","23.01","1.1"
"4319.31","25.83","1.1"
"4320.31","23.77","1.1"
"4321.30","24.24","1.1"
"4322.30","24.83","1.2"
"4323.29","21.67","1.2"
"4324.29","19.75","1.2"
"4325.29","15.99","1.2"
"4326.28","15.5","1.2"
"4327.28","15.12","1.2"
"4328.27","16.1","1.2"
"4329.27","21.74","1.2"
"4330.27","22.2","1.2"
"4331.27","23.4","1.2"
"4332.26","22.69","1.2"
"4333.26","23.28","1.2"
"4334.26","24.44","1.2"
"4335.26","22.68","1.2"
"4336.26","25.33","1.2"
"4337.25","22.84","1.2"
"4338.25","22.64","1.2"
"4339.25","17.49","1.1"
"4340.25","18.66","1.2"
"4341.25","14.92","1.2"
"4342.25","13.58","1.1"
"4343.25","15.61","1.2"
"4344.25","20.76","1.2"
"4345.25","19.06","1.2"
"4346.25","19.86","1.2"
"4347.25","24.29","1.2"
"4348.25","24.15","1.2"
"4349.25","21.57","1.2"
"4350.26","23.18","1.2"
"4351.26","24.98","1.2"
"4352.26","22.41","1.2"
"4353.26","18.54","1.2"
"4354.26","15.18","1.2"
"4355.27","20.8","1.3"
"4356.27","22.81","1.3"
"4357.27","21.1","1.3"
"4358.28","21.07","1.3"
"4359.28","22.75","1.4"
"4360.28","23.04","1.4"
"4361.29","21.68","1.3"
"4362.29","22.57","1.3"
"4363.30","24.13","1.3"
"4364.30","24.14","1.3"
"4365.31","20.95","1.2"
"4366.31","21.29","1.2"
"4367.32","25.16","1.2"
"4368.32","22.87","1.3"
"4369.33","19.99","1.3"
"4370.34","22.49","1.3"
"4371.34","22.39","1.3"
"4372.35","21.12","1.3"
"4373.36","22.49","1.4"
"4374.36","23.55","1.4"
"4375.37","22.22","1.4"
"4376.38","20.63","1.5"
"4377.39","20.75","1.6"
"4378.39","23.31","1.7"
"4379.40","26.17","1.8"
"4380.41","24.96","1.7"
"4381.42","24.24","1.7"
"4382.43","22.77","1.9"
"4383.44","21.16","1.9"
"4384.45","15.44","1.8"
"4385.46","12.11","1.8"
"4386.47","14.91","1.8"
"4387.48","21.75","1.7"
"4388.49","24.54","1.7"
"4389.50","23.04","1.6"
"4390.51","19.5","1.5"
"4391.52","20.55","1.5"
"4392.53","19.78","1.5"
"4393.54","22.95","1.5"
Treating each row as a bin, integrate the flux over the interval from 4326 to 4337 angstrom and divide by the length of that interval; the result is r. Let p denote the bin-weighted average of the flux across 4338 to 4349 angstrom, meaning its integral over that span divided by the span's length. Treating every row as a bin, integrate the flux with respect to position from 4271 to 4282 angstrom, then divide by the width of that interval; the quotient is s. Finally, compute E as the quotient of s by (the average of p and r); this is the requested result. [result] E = 0.89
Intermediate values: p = 19.2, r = 21.3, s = 18.1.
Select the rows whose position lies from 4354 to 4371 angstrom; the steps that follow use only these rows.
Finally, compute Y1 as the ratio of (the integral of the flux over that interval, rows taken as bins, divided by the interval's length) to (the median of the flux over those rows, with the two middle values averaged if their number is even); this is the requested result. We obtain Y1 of 0.98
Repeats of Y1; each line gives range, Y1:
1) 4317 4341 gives 0.94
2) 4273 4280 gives 1.03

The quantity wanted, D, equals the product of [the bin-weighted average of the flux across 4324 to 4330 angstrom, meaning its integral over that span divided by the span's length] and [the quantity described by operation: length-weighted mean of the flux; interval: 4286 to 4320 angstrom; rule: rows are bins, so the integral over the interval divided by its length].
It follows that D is 292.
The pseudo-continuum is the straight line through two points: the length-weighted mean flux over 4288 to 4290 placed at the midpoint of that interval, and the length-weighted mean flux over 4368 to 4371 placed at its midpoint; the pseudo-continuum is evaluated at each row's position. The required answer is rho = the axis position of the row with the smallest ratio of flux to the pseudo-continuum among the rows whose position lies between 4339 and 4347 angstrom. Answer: 4342.25 angstrom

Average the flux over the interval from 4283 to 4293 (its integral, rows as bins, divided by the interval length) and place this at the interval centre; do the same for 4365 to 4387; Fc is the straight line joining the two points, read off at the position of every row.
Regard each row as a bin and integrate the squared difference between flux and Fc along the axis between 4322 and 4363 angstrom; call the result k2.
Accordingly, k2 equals 423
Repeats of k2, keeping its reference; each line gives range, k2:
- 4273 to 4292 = 96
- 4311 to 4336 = 382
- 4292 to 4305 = 178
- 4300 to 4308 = 172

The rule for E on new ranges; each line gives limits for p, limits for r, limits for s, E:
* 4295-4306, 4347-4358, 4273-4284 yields 0.97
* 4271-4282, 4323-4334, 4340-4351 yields 1.04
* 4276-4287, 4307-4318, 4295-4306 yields 0.93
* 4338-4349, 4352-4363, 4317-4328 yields 1.04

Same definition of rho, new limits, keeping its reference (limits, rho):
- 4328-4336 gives 4328.27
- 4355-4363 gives 4355.27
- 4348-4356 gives 4354.26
